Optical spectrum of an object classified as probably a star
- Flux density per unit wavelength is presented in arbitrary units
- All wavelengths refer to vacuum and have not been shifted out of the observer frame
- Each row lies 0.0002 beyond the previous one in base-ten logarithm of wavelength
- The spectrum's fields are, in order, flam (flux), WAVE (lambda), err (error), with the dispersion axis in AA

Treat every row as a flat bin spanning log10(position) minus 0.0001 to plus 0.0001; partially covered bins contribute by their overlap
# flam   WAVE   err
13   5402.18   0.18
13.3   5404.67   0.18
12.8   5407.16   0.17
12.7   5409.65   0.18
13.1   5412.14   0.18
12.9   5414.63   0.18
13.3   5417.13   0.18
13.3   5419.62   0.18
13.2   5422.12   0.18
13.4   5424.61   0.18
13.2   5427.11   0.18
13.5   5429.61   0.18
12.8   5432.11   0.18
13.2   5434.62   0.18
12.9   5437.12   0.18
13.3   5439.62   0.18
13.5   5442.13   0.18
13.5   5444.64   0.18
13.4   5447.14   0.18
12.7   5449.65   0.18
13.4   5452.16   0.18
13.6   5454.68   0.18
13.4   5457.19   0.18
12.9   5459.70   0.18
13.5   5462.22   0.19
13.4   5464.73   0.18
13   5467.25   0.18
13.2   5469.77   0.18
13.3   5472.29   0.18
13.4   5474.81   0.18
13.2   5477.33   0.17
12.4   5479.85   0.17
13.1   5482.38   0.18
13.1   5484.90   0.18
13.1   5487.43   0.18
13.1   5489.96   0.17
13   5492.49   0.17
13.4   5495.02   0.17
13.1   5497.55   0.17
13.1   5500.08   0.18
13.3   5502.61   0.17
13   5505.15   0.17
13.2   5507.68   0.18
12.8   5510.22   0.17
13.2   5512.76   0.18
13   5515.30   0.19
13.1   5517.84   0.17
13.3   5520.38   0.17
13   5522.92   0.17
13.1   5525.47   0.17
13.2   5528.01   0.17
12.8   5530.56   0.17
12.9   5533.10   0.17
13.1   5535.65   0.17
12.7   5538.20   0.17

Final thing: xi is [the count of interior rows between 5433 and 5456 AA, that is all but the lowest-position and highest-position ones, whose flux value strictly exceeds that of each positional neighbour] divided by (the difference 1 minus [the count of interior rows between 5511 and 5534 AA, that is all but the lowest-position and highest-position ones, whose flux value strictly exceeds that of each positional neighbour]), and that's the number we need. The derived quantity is 0.00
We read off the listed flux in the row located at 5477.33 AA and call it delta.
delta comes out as 13.2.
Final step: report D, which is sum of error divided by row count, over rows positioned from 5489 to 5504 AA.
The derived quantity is 0.172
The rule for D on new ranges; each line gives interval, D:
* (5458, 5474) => 0.182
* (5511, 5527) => 0.175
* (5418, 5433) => 0.180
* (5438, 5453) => 0.180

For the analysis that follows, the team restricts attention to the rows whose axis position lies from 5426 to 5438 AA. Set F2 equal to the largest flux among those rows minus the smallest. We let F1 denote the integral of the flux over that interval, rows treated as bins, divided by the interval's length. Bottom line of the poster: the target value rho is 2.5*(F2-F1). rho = -31.1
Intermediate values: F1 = 13.12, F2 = 0.70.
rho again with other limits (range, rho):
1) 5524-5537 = -31.5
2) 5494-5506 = -32.0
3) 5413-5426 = -31.8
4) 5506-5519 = -31.6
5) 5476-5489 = -30.5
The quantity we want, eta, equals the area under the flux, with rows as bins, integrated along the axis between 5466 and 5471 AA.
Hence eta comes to 65.5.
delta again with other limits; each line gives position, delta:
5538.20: 12.7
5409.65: 12.7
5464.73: 13.4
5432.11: 12.8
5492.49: 13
